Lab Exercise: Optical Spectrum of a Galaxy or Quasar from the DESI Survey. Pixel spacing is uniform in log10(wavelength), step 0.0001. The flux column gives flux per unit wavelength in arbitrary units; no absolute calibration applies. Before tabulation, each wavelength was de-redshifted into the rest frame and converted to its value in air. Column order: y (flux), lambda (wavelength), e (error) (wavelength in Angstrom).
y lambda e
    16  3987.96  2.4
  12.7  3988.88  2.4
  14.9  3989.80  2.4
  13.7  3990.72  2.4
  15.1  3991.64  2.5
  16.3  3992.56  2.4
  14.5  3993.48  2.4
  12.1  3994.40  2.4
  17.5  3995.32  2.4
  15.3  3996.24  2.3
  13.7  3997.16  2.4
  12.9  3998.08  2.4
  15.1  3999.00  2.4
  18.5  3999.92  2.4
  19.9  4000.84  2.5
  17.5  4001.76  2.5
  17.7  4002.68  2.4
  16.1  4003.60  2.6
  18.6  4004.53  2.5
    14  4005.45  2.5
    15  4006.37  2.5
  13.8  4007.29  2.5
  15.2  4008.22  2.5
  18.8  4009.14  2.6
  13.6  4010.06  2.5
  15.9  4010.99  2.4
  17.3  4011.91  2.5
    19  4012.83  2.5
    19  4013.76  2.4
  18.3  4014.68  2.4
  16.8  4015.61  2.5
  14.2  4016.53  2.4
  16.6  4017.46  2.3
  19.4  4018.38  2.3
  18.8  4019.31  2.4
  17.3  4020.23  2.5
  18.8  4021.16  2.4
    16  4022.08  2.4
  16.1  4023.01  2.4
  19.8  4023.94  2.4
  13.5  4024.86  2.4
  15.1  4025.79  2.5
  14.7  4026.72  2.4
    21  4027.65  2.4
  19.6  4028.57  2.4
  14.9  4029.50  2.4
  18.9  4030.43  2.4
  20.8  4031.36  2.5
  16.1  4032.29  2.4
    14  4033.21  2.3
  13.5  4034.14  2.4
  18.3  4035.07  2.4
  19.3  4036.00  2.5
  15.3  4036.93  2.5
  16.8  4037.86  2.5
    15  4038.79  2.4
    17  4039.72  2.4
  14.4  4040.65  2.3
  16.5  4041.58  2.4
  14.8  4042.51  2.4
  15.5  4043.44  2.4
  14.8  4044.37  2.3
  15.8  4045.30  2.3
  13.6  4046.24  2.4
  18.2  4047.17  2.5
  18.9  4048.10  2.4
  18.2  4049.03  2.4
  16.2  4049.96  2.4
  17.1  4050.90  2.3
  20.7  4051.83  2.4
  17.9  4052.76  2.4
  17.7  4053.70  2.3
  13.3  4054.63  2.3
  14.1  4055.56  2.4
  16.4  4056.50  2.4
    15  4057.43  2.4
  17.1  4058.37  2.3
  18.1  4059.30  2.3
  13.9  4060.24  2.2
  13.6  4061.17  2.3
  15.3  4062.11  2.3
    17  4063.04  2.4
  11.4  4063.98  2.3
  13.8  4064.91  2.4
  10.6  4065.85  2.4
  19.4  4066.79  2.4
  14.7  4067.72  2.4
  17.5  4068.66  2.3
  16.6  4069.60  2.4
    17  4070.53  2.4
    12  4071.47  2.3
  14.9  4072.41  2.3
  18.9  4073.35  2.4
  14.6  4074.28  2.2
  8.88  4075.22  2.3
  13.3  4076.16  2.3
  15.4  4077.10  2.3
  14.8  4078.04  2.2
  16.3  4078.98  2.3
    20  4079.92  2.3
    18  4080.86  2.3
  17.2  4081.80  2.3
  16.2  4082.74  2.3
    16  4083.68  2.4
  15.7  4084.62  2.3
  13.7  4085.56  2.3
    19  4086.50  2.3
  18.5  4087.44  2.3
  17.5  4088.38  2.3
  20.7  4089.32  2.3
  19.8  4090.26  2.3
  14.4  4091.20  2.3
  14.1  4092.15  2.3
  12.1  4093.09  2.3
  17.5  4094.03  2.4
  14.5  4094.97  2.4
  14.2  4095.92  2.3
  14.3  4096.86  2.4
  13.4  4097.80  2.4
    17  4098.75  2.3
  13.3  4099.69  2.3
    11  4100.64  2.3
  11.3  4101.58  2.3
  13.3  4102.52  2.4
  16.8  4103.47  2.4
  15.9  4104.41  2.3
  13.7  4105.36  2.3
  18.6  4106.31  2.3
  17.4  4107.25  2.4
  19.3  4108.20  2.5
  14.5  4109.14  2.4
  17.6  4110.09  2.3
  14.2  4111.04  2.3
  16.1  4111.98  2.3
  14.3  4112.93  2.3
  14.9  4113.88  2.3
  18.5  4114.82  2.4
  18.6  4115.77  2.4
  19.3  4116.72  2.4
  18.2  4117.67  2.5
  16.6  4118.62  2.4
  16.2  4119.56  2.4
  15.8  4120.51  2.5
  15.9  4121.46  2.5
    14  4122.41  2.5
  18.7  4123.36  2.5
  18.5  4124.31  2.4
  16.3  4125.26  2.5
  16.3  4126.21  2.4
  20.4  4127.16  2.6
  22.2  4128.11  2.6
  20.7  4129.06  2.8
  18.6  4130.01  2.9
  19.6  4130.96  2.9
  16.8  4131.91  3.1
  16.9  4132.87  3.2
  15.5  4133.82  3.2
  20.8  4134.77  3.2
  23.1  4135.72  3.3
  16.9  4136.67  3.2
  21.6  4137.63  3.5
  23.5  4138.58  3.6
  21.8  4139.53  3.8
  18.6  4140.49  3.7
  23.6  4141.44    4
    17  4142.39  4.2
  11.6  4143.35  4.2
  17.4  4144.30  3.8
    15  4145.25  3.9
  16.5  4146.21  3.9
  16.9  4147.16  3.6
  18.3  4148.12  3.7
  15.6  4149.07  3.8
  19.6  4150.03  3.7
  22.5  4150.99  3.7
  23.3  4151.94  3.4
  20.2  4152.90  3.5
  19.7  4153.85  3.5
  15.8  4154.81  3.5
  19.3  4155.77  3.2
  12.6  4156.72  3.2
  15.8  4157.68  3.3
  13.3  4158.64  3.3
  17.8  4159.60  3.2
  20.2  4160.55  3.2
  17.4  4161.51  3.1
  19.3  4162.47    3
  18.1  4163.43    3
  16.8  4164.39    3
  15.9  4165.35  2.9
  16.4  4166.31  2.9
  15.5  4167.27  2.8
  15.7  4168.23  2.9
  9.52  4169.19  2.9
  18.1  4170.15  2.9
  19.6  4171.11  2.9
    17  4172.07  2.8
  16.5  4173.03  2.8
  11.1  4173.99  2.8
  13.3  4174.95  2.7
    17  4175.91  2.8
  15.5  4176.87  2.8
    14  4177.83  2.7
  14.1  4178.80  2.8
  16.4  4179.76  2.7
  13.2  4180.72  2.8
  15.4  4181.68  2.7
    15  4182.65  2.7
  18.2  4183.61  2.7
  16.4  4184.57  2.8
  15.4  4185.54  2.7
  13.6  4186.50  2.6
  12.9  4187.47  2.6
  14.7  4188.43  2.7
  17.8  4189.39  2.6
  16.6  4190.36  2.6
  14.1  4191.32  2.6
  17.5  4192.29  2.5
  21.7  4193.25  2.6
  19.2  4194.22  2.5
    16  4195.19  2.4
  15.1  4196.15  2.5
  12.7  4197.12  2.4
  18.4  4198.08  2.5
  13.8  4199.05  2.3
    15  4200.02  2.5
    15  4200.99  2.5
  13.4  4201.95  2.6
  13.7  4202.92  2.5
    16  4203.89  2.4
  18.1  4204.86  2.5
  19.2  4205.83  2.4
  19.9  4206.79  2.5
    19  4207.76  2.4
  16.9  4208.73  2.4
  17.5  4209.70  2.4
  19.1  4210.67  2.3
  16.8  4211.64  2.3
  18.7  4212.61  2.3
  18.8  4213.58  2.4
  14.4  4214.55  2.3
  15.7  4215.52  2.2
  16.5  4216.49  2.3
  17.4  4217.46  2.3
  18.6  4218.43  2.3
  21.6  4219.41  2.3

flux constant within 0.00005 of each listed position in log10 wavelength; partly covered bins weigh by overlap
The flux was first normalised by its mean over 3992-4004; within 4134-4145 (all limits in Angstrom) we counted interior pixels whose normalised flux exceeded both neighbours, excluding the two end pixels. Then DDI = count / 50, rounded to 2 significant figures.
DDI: 0.060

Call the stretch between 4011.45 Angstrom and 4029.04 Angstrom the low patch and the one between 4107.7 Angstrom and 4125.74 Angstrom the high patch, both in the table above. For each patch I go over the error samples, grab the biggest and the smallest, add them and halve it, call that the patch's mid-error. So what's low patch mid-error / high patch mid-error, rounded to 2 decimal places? 1.00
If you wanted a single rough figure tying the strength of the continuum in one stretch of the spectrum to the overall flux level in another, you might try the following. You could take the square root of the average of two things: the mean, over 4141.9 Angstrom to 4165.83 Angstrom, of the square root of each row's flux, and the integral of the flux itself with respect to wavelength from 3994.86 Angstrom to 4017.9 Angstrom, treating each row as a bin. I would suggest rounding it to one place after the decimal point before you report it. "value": 13.8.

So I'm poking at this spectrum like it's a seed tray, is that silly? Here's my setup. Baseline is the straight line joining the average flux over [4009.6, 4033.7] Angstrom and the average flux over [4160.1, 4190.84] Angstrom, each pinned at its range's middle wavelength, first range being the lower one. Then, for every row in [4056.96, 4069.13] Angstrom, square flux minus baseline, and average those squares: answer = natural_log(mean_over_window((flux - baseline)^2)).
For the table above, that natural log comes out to 2.2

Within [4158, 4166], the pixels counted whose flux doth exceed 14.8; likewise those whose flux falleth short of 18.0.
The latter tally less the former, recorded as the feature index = -2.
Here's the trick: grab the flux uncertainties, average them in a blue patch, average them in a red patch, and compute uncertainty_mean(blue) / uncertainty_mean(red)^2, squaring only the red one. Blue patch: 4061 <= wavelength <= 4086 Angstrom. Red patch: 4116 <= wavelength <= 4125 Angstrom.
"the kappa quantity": 0.39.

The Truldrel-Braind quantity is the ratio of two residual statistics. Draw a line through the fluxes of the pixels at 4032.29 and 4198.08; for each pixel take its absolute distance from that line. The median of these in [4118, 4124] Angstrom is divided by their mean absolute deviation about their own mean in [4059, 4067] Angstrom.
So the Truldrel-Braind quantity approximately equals 1.1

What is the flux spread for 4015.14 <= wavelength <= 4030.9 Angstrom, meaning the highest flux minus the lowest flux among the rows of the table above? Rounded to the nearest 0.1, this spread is 7.5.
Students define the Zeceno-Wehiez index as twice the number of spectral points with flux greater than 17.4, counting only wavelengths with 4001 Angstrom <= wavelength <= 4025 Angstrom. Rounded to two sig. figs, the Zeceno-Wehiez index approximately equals 22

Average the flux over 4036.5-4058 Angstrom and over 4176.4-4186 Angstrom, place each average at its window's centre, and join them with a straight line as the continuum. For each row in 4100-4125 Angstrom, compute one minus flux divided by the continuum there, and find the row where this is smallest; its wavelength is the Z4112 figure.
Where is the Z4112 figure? 4116.72 Angstrom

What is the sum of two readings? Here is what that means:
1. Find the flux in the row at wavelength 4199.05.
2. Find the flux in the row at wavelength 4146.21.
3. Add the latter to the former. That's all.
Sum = 30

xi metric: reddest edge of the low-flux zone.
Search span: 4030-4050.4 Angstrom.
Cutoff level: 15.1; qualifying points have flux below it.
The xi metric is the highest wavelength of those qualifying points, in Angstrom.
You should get 4046.24 Angstrom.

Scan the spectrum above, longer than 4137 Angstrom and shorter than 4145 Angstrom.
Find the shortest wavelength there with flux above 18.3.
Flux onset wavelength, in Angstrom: 4137.63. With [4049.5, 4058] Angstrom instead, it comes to 4051.83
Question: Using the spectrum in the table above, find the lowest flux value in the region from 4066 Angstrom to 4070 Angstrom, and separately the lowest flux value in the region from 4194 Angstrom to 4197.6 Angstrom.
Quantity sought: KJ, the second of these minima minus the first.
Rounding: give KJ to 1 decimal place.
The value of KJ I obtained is -2.0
